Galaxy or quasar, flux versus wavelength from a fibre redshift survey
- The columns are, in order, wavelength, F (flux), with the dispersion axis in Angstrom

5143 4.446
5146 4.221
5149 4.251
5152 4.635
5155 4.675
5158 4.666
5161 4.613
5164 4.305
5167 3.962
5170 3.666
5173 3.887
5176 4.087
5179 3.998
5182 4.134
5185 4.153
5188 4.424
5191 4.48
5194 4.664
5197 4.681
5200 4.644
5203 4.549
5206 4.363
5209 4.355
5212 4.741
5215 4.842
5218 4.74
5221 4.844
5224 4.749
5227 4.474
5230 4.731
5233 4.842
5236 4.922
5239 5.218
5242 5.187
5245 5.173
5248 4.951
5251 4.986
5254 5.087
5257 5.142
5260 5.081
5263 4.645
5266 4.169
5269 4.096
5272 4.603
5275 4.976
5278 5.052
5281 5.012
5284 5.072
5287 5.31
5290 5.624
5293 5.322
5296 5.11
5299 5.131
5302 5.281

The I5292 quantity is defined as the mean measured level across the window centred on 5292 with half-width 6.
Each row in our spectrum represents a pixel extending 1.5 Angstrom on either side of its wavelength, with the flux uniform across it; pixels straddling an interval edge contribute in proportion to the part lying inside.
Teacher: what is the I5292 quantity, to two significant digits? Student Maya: 5.3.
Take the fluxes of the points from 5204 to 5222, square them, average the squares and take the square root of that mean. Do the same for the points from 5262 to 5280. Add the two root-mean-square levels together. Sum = 9.3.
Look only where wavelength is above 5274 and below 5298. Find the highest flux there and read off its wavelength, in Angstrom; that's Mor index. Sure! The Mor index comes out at 5290 Angstrom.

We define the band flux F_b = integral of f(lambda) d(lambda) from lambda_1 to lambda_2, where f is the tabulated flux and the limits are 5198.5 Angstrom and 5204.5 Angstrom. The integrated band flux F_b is 28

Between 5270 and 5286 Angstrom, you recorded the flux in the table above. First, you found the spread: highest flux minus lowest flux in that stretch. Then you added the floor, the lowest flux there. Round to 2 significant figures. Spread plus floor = 5.1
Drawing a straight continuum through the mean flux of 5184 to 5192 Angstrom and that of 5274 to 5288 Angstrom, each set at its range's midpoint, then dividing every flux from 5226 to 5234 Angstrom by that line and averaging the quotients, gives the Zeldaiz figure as 1.000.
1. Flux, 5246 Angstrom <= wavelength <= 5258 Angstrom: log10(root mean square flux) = 0.703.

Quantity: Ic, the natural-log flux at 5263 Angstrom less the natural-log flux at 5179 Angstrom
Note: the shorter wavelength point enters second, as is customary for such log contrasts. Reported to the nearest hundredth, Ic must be 0.15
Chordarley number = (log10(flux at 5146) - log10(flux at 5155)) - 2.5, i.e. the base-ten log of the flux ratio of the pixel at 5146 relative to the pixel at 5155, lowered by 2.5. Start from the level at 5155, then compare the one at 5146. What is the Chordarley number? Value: -2.54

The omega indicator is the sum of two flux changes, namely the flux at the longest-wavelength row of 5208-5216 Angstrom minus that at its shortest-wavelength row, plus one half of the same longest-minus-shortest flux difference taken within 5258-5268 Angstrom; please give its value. 0.03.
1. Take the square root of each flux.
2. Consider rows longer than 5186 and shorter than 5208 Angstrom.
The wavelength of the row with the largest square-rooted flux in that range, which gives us 5197 Angstrom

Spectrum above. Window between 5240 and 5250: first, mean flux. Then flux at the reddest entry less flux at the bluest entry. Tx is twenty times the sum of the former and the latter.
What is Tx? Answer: 97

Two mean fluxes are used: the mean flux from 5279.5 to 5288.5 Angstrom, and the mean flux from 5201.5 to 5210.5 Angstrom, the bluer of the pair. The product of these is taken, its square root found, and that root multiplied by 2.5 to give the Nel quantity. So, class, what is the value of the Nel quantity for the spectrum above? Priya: 11.9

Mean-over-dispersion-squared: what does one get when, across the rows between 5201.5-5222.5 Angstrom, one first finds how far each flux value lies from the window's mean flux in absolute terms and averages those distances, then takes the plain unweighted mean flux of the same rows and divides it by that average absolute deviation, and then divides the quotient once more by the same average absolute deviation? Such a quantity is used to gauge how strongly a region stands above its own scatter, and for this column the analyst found 142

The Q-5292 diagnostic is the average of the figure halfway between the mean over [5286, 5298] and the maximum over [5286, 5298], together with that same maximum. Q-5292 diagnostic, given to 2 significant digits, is 5.6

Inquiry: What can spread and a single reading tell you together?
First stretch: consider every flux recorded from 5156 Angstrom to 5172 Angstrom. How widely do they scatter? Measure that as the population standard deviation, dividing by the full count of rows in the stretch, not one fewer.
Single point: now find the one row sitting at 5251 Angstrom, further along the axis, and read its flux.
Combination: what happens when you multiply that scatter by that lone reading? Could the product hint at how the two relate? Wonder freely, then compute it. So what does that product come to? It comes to 1.9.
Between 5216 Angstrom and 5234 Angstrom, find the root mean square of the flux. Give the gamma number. 4.7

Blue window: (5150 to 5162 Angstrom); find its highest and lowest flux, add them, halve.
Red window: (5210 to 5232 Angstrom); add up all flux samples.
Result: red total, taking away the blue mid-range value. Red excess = 28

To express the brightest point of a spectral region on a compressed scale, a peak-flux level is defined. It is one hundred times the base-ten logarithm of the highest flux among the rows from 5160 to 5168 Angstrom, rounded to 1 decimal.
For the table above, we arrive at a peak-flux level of 66.4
